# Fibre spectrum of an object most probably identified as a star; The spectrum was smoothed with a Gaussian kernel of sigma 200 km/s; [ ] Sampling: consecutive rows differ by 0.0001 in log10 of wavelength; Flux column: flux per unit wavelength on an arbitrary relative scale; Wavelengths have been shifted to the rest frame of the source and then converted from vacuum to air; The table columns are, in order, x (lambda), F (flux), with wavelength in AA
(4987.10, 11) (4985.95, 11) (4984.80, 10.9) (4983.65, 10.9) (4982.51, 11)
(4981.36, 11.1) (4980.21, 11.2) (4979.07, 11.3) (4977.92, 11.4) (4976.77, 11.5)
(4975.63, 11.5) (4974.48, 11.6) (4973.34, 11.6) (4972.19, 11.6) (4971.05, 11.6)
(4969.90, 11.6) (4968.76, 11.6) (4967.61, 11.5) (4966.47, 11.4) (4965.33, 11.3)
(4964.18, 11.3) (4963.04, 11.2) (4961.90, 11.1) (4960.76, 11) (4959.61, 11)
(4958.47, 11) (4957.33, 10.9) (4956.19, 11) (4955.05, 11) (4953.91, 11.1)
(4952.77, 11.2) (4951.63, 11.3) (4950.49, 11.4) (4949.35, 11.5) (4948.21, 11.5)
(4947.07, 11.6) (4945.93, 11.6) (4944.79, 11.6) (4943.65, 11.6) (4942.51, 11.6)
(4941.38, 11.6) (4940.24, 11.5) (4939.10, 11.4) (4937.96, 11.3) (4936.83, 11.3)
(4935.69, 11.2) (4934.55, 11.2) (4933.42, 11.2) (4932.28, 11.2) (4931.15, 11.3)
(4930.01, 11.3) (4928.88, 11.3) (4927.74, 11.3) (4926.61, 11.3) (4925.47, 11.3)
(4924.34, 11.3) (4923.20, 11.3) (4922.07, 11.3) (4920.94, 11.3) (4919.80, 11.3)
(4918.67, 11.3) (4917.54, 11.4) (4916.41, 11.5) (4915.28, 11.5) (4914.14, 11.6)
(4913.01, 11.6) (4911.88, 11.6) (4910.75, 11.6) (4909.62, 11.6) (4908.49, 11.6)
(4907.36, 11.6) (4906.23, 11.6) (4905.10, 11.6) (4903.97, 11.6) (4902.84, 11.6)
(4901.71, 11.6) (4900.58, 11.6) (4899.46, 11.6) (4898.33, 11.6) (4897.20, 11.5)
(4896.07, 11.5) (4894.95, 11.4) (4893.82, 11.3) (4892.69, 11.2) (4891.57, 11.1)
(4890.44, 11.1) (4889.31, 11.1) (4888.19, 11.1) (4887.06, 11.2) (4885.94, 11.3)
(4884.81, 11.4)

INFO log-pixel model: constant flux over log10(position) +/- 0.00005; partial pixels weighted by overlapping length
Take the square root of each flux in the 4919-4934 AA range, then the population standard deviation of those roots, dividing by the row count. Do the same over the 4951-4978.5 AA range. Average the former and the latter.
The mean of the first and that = 0.021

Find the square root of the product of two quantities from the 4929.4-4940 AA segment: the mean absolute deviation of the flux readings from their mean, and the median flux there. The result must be 0.8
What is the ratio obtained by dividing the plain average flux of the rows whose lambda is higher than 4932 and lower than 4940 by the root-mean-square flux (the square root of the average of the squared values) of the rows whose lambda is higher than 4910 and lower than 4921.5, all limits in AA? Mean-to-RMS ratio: 0.98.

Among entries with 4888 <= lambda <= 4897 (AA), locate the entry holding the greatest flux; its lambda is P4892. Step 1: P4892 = 4896.07 AA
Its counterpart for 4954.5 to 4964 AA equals 4963.04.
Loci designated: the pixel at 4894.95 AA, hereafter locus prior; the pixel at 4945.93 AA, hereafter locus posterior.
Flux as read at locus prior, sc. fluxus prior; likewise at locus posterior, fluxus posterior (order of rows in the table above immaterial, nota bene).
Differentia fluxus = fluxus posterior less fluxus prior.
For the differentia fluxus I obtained 0.20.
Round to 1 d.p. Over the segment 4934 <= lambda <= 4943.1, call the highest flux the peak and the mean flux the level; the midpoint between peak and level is 11.5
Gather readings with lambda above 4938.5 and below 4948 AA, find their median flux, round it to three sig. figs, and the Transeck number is 11.6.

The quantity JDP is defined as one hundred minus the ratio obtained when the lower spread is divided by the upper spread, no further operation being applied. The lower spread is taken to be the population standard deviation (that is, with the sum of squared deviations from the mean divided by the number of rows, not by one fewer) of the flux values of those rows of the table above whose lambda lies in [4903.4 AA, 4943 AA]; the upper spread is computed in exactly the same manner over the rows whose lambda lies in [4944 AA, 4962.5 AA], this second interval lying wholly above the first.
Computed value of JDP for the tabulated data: 99.4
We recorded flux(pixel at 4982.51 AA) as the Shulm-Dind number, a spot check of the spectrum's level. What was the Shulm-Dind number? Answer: 11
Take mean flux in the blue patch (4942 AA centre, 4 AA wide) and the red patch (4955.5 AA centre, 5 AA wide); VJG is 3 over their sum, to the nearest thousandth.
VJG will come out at 0.133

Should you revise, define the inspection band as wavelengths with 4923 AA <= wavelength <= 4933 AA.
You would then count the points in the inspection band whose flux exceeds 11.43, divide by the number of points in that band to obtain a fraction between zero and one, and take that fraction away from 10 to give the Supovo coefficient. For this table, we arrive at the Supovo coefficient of 10.0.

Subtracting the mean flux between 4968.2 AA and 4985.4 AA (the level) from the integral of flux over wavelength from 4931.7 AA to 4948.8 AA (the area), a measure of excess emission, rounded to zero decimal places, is 184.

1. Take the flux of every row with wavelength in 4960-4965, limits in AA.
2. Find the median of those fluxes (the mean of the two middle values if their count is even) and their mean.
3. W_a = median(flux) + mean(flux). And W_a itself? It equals 22.3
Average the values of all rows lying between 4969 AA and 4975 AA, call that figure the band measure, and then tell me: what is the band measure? 11.6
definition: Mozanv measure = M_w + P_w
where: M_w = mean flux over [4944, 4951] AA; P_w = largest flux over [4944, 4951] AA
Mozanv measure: 23.1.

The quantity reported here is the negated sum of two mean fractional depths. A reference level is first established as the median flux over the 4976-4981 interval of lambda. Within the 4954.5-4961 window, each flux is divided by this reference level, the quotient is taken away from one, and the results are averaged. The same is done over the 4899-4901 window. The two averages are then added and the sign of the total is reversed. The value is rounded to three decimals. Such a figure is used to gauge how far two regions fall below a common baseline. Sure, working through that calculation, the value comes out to -0.010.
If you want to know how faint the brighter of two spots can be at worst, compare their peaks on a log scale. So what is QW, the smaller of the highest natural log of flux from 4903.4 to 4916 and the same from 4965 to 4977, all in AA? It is 2.45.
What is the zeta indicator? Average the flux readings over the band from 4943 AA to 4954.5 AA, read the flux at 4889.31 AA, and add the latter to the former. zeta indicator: 22.5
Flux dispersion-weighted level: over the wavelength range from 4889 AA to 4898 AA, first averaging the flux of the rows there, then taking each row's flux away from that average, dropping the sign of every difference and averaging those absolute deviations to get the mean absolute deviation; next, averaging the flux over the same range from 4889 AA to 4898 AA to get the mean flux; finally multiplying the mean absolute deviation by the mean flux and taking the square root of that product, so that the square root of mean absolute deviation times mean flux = 1.3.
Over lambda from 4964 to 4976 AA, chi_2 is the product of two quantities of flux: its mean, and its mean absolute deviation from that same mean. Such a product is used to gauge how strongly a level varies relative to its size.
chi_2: 1.1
